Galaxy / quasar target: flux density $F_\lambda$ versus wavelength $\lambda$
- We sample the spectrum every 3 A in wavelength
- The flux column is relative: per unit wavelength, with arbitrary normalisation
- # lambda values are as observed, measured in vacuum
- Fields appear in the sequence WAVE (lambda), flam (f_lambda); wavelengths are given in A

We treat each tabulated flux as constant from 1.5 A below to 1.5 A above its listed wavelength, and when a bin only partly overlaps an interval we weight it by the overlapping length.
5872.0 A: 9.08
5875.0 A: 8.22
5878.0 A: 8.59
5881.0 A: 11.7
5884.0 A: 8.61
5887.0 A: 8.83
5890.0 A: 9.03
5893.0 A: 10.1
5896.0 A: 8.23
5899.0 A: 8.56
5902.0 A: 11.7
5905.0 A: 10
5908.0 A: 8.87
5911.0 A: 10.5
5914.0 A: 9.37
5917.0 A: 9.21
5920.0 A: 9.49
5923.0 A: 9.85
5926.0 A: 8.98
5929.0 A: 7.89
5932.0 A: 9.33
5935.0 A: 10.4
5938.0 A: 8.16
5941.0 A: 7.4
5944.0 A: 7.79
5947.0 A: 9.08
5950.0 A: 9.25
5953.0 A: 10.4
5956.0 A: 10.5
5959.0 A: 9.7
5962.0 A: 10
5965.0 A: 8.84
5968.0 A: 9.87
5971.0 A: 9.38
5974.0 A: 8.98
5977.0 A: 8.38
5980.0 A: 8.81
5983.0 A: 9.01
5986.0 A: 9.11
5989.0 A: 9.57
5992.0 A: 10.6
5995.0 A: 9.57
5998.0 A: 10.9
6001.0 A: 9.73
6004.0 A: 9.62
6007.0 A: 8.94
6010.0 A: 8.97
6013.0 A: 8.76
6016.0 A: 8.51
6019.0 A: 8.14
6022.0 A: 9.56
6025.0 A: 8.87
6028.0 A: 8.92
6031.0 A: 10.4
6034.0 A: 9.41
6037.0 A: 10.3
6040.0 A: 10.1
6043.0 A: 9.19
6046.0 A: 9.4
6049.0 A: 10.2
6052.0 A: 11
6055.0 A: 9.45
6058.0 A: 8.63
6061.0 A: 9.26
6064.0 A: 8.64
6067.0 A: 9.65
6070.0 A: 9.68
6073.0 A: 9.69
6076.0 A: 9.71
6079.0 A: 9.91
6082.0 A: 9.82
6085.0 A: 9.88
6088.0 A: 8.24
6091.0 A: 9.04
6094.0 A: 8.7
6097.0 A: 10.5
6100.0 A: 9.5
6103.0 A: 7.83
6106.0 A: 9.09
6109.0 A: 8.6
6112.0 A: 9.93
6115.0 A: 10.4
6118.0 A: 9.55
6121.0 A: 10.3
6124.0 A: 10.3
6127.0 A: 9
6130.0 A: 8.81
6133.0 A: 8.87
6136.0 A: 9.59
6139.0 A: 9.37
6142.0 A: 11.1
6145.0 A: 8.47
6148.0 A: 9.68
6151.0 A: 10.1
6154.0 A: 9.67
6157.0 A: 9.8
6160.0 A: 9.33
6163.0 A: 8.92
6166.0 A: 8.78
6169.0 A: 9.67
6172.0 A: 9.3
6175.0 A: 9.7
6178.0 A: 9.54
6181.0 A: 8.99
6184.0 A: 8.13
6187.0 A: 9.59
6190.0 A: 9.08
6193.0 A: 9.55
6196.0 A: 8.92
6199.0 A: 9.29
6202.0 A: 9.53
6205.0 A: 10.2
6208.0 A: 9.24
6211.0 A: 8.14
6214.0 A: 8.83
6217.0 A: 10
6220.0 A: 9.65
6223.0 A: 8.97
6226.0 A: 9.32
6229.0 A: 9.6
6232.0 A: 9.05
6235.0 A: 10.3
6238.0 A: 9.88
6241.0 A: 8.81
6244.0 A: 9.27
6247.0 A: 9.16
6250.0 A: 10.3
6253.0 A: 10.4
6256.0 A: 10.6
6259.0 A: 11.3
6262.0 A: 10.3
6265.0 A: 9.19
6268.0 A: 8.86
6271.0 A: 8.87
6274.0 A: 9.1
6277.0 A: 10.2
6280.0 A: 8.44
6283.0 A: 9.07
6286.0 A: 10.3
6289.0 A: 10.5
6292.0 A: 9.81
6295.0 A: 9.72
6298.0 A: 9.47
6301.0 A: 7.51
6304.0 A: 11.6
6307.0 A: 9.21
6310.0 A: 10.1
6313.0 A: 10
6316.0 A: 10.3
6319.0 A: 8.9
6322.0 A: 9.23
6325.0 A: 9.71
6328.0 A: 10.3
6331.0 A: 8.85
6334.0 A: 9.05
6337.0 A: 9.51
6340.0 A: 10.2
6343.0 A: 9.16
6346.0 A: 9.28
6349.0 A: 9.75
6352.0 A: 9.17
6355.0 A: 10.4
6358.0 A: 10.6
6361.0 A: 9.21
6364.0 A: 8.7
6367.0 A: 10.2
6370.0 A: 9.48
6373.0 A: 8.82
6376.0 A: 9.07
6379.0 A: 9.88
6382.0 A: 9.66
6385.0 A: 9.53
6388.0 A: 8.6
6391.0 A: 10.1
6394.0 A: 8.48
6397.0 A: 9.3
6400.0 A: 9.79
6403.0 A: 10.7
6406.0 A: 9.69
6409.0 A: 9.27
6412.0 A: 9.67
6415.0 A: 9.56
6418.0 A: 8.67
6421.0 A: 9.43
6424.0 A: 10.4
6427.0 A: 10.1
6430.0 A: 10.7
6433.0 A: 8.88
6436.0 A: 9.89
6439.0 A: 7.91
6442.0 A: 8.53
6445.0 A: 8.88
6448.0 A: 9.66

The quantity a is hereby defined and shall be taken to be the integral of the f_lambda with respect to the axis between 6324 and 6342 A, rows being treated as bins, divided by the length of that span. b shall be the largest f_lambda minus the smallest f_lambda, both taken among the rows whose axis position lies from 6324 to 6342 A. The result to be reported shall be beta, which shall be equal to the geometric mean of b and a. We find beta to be 3.7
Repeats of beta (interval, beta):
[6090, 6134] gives 5.0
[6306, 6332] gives 3.7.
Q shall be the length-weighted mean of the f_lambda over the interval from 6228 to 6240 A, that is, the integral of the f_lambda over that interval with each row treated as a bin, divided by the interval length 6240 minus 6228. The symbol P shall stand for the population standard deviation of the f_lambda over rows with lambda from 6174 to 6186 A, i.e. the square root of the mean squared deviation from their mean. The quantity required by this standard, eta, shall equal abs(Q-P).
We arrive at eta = 9.06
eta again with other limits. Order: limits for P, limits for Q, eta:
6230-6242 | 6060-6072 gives 8.72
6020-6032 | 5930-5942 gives 8.22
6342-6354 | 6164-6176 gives 9.09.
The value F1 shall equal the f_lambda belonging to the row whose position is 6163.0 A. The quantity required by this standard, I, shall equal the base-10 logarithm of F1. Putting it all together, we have 0.95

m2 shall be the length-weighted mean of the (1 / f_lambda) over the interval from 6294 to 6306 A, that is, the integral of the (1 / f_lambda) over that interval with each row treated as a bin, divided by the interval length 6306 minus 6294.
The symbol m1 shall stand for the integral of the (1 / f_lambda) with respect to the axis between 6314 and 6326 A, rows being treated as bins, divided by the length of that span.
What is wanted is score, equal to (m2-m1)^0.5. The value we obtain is 0.046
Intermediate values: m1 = 0.105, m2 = 0.107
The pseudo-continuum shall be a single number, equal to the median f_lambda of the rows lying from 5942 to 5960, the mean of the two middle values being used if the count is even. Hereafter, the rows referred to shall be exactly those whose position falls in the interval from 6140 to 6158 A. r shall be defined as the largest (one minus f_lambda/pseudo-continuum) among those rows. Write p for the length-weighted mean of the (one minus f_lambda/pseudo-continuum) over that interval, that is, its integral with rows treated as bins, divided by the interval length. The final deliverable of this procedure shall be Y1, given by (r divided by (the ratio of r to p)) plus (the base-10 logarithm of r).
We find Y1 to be -1.01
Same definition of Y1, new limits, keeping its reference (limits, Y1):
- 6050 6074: -1.05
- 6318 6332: -1.18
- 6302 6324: -1.26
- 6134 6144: -2.00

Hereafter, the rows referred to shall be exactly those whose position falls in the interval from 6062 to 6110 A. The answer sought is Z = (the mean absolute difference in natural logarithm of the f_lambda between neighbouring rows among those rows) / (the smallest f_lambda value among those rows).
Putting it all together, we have 0.0098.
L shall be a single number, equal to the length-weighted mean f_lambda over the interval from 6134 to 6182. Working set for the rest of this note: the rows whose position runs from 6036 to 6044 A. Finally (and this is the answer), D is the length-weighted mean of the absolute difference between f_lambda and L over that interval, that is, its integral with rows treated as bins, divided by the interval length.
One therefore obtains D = 0.57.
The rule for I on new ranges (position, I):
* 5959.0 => 0.99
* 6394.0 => 0.93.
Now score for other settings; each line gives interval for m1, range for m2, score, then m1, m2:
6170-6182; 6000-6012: 0.041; 0.106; 0.108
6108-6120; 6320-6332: 0.041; 0.104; 0.105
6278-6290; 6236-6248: 0.045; 0.105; 0.107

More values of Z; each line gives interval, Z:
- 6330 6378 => 0.0080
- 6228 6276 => 0.0067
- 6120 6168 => 0.0082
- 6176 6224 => 0.0096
